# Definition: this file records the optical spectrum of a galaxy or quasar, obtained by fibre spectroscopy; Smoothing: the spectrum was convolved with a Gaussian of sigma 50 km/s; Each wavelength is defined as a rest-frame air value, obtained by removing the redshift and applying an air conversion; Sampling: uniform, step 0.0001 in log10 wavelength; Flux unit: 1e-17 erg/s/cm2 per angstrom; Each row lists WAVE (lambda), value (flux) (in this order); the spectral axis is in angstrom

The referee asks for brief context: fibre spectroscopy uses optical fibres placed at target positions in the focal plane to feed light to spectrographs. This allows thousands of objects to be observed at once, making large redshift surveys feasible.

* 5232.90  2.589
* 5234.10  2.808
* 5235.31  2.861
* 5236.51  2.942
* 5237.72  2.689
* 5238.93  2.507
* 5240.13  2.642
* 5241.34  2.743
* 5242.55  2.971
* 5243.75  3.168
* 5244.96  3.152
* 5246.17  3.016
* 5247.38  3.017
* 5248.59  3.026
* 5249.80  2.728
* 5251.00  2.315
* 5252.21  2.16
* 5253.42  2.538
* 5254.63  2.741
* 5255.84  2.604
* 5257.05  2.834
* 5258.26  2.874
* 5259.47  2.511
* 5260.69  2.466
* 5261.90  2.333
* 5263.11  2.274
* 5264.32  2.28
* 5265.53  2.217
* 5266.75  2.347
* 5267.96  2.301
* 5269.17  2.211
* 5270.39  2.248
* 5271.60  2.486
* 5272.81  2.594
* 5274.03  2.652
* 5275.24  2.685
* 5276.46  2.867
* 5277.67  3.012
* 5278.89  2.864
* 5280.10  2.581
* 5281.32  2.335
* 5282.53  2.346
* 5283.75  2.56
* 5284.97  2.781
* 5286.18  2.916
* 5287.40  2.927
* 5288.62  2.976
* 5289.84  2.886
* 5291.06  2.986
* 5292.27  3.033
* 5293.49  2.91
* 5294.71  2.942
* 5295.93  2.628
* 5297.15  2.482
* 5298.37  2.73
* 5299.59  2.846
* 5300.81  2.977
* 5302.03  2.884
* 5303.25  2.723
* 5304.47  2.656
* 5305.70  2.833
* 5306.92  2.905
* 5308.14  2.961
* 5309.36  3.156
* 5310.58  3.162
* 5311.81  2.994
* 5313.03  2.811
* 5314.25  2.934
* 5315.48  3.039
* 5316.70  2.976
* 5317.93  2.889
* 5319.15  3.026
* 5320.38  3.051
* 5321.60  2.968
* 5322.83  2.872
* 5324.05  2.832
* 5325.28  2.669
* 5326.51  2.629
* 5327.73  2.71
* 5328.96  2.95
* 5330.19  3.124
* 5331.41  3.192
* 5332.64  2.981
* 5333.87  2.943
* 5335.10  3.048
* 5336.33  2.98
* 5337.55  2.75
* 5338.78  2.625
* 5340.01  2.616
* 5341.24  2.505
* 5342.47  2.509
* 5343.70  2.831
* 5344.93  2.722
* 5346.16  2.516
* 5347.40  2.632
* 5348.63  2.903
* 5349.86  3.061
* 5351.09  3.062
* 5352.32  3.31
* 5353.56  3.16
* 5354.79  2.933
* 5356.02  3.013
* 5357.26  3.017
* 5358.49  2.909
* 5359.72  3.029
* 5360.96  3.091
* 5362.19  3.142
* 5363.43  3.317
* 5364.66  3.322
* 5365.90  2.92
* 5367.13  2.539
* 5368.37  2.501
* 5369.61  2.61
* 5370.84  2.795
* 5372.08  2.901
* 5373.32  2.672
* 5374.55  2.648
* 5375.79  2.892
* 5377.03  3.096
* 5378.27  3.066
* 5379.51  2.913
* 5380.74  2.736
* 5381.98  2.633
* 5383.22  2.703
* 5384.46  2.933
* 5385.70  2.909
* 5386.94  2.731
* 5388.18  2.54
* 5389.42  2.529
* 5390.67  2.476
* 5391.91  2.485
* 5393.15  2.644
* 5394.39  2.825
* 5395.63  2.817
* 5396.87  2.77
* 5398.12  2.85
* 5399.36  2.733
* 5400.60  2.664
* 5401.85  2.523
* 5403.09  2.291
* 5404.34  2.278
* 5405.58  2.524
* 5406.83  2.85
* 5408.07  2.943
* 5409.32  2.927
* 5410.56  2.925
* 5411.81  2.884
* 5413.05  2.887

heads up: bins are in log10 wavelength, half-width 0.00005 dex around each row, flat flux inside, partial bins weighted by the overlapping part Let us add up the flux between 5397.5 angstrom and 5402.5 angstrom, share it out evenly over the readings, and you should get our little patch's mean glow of 2.69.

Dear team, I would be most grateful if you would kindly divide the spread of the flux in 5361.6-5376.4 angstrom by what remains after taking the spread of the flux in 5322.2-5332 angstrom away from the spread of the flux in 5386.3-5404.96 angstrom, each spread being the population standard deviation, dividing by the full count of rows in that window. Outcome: -16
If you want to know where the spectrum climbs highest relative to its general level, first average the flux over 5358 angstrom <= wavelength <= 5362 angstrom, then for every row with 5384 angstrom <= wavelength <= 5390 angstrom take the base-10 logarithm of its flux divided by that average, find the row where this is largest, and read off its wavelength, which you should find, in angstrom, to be 5384.46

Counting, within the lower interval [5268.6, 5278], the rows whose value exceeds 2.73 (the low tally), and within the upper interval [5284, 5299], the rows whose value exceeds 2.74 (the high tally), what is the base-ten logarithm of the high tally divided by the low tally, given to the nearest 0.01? 0.65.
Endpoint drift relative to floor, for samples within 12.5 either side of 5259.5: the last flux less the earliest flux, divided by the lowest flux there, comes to -0.25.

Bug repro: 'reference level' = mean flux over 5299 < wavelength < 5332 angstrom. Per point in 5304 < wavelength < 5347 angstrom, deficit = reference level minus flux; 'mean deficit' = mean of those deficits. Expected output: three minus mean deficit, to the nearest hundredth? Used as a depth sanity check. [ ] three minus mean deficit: 2.95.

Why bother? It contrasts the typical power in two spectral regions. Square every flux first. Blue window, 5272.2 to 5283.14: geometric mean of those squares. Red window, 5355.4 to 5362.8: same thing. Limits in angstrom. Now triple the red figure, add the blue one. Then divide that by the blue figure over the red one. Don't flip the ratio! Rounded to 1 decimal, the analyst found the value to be 45.3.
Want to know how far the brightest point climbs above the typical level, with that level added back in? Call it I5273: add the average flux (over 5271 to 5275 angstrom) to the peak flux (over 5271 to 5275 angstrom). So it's 5.2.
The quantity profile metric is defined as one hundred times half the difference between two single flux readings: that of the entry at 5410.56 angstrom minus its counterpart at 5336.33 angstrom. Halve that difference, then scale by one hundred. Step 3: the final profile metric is -3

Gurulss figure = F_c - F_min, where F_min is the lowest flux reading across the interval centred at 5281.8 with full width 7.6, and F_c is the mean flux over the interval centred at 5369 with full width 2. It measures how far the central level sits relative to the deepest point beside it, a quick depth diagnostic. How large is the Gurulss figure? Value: 0.2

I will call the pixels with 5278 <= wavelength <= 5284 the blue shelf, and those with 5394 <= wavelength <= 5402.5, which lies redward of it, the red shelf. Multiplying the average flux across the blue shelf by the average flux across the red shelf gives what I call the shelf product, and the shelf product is 7.0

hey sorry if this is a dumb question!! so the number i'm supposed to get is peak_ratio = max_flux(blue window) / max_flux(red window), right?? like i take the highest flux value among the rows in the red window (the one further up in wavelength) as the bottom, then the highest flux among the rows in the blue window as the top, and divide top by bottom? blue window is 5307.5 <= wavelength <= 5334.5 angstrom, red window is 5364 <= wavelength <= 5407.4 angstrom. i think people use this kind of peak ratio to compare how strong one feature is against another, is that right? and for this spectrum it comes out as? 0.96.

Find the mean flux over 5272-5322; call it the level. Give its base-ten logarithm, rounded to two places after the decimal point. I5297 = 0.45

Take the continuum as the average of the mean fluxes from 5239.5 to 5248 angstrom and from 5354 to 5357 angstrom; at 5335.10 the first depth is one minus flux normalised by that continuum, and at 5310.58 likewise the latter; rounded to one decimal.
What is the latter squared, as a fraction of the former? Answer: -0.2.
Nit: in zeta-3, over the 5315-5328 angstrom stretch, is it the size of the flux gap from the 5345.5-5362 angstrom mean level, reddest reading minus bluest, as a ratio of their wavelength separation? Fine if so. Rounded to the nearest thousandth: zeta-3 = 0.016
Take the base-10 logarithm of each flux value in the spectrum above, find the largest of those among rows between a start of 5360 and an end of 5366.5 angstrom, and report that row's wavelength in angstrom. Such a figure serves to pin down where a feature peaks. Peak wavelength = 5364.66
